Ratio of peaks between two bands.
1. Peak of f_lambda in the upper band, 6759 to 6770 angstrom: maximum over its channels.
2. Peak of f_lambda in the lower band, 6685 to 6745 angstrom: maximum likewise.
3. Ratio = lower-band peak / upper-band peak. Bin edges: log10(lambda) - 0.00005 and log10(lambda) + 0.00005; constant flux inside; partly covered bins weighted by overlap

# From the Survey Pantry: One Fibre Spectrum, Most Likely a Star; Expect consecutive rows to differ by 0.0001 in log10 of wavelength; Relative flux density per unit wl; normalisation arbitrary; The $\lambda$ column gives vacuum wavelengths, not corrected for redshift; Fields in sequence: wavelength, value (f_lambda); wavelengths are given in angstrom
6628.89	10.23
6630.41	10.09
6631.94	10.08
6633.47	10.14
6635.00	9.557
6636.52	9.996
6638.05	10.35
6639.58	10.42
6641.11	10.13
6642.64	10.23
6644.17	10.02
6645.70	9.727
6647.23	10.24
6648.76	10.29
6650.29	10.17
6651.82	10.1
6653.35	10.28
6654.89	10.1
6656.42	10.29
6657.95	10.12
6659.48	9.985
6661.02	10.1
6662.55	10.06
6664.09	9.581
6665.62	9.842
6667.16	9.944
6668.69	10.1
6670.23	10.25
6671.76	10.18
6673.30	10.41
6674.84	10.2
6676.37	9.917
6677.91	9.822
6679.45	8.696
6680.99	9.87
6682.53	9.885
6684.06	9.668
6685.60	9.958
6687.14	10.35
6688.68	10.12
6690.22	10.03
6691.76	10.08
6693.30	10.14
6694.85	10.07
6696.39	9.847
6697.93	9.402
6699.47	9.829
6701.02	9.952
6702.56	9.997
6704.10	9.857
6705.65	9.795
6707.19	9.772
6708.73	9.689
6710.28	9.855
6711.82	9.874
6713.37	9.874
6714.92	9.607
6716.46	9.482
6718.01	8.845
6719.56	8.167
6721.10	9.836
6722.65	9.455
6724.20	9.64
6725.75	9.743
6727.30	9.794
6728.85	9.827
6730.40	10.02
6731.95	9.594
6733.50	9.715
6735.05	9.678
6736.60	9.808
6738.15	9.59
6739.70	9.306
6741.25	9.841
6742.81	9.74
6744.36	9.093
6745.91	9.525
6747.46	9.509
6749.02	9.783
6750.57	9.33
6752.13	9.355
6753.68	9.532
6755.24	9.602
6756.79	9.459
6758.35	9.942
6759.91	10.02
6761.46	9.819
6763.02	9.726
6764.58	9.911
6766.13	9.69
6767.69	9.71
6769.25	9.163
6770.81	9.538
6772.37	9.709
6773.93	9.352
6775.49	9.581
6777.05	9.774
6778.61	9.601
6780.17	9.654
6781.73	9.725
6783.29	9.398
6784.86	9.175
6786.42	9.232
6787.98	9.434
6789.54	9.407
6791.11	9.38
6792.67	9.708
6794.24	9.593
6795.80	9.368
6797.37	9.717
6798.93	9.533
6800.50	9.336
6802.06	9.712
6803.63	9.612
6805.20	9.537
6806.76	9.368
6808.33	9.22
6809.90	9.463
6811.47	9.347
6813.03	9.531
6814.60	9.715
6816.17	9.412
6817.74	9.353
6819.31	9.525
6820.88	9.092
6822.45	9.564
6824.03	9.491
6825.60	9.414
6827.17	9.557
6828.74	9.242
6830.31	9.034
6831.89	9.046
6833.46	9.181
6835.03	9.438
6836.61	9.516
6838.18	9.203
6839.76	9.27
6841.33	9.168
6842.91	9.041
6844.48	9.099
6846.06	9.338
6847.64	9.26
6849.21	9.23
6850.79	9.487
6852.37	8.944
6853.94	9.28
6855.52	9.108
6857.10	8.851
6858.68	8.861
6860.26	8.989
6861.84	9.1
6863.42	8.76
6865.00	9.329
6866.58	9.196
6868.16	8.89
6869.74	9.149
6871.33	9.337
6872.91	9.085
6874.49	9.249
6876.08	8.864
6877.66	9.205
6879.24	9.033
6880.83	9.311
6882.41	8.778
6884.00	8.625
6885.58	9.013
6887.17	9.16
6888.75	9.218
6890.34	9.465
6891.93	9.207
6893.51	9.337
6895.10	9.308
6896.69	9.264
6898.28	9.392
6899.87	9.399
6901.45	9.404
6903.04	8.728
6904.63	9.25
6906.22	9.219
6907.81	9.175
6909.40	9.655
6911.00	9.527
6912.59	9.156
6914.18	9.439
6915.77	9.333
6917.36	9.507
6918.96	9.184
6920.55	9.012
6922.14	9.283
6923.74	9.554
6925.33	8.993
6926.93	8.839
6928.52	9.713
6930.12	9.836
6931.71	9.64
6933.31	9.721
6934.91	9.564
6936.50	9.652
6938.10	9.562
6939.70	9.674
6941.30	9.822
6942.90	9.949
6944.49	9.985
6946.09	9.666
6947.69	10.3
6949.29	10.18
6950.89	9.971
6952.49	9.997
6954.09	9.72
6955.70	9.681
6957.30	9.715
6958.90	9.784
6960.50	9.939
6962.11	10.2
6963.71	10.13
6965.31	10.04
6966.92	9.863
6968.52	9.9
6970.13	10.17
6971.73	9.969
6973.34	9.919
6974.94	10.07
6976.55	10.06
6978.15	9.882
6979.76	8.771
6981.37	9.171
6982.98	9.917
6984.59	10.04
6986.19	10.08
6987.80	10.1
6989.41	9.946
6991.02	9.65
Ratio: 1.03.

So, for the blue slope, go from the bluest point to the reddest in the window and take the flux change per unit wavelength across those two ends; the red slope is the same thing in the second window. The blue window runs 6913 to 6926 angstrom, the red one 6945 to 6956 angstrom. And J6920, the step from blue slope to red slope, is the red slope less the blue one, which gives 0.04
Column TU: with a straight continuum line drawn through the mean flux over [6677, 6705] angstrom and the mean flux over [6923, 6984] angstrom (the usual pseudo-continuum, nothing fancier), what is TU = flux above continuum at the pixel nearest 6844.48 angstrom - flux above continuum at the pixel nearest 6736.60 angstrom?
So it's -0.67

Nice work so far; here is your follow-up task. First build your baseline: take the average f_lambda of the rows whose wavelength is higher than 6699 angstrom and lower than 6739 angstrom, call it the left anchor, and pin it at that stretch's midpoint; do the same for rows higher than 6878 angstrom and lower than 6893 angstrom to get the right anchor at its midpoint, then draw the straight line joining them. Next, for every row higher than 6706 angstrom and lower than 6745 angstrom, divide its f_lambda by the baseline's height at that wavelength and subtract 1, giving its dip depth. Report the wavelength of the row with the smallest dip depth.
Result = 6719.56 angstrom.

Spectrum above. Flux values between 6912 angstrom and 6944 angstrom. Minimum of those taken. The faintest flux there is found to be 8.839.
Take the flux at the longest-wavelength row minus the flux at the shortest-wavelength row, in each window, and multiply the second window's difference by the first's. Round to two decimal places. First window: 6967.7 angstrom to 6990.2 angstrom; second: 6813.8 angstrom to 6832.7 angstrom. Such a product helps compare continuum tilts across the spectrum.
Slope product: -0.03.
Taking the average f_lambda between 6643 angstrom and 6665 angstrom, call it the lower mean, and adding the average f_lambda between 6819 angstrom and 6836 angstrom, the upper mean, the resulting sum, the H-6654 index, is 19.4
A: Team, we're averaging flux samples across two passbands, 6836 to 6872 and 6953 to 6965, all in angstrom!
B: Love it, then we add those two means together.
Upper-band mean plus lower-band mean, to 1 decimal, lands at 19.0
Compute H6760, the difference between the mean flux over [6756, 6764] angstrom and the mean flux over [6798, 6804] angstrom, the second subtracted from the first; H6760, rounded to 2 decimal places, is 0.24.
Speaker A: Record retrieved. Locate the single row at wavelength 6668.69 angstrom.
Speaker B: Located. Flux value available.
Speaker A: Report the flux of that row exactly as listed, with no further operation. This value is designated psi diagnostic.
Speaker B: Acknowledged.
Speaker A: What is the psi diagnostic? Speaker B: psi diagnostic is 10.1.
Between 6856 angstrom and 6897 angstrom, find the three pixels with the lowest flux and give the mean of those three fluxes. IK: 8.72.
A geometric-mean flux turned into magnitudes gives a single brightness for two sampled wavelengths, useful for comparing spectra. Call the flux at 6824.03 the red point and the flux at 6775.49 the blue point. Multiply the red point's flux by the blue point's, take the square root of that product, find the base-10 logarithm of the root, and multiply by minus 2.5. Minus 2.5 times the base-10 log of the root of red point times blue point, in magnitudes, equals -2.45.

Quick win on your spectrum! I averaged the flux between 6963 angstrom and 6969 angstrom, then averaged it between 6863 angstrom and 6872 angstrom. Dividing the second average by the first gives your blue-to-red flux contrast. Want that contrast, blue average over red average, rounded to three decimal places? 0.913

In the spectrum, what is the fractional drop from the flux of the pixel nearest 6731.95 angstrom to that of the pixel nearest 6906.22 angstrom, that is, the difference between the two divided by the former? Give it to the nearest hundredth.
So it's 0.04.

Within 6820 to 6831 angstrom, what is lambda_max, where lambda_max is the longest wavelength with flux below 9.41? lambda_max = 6830.31 angstrom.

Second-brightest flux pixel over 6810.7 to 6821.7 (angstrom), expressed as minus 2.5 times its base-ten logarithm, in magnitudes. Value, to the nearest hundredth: -2.45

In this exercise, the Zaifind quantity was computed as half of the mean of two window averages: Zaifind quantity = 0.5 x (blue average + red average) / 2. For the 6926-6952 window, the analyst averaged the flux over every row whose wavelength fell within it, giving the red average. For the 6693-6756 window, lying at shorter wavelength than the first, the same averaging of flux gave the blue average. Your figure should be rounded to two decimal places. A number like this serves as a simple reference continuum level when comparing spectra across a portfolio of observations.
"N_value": 4.85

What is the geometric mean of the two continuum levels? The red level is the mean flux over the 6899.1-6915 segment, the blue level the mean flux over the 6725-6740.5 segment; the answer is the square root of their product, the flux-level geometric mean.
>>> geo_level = 9.5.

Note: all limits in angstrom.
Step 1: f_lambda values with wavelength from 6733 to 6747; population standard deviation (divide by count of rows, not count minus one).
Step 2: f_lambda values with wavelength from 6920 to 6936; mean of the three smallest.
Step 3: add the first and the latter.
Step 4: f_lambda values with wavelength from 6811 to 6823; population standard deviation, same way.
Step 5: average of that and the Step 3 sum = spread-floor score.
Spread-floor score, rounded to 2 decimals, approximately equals 4.68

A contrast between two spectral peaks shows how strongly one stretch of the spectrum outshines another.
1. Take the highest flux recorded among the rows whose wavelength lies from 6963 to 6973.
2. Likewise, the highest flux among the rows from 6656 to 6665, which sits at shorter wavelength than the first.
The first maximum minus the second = -0.12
